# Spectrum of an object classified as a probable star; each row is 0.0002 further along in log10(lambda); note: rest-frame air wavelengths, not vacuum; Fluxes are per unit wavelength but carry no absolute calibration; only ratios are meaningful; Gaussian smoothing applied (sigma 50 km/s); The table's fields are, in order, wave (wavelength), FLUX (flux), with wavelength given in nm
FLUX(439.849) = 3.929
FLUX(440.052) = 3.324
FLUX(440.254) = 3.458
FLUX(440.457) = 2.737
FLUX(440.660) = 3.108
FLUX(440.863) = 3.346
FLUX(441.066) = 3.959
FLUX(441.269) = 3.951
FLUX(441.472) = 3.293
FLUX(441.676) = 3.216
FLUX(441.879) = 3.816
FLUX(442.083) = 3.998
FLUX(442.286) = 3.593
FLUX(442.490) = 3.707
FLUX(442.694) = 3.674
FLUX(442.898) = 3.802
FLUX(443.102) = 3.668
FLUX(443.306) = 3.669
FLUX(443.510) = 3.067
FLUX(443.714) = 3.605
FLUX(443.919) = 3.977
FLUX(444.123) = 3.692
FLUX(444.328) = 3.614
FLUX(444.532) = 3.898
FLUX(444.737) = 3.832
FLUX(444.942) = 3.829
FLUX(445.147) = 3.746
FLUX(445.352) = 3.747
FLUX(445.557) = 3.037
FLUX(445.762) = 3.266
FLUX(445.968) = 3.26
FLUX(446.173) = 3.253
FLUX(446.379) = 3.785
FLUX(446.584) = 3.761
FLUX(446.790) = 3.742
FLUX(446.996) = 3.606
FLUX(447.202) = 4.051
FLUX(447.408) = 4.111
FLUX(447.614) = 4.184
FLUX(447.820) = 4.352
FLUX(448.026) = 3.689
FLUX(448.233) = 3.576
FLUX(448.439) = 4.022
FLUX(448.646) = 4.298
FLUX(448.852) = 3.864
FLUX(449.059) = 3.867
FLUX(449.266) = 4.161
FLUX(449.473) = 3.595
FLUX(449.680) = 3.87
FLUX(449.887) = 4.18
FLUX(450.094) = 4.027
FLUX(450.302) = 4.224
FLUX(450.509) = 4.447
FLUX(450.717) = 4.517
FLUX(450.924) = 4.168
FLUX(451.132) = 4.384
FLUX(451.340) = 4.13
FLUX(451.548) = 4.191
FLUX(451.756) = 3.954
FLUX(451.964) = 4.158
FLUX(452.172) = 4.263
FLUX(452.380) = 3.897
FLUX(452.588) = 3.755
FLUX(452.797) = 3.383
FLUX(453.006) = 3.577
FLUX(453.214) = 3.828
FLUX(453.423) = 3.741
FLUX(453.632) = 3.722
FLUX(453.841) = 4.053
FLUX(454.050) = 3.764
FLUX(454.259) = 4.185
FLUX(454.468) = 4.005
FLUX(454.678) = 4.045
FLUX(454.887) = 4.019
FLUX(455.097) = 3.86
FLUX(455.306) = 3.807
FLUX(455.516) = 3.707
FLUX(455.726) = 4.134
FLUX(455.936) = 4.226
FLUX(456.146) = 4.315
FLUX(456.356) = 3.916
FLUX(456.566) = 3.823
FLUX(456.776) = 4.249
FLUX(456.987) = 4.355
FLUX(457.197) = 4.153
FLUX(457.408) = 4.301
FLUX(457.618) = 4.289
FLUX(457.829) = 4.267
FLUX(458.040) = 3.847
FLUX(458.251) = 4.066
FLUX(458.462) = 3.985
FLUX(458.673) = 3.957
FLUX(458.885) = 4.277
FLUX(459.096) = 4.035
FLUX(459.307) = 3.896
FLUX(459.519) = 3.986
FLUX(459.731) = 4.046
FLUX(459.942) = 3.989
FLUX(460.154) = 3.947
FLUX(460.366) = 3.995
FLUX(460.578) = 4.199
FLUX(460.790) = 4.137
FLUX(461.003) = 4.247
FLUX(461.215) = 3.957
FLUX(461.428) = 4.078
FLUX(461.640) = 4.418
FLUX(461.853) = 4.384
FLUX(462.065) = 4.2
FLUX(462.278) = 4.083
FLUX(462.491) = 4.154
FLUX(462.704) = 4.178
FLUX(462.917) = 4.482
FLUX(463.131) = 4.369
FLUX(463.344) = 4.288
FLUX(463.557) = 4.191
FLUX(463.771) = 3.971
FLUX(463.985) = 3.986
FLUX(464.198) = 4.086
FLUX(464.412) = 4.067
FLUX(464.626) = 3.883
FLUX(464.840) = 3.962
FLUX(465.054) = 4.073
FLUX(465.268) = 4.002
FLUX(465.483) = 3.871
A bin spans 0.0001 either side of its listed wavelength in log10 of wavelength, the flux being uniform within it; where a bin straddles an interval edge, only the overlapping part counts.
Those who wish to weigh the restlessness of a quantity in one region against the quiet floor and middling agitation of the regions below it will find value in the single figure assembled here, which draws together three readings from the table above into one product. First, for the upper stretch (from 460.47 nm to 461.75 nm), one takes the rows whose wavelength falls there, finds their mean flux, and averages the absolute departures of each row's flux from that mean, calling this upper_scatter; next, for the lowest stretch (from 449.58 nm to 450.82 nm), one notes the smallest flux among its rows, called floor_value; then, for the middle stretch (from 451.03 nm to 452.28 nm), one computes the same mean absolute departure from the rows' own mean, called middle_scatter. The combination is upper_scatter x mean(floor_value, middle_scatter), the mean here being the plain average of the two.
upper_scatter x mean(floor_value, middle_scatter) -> 0.23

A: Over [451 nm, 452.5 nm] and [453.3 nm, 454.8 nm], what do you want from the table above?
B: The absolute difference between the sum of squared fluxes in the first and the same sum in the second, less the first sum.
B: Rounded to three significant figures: -108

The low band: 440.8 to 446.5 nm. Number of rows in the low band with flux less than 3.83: 22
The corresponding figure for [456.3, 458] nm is 1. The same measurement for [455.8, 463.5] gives 1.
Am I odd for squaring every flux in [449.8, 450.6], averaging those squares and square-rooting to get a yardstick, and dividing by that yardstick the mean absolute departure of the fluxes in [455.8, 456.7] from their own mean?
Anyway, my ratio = 0.047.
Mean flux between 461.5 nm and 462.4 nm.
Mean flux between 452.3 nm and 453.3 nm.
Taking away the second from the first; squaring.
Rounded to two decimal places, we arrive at 0.34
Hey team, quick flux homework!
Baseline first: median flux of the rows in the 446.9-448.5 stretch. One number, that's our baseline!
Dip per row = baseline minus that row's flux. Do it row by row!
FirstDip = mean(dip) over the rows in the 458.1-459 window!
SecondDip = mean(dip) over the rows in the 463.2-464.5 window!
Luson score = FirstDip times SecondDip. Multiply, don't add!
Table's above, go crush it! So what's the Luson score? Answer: 0.002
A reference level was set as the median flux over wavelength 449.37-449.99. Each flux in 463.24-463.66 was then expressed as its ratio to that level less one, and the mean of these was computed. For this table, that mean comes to 0.10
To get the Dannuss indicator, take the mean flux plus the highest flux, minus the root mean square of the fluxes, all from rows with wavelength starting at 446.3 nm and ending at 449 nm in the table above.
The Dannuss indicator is 4.3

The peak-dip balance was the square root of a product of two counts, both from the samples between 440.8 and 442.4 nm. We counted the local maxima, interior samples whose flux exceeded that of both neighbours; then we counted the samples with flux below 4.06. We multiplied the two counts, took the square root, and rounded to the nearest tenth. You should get 4.0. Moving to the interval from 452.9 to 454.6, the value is 4.6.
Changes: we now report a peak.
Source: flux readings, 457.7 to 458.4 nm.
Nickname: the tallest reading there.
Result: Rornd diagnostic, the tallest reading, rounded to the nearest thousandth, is 4.267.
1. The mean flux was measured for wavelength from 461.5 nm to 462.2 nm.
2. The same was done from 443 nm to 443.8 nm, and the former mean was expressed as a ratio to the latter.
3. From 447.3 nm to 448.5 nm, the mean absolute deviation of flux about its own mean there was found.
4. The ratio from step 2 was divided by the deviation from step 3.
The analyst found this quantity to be 5.2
